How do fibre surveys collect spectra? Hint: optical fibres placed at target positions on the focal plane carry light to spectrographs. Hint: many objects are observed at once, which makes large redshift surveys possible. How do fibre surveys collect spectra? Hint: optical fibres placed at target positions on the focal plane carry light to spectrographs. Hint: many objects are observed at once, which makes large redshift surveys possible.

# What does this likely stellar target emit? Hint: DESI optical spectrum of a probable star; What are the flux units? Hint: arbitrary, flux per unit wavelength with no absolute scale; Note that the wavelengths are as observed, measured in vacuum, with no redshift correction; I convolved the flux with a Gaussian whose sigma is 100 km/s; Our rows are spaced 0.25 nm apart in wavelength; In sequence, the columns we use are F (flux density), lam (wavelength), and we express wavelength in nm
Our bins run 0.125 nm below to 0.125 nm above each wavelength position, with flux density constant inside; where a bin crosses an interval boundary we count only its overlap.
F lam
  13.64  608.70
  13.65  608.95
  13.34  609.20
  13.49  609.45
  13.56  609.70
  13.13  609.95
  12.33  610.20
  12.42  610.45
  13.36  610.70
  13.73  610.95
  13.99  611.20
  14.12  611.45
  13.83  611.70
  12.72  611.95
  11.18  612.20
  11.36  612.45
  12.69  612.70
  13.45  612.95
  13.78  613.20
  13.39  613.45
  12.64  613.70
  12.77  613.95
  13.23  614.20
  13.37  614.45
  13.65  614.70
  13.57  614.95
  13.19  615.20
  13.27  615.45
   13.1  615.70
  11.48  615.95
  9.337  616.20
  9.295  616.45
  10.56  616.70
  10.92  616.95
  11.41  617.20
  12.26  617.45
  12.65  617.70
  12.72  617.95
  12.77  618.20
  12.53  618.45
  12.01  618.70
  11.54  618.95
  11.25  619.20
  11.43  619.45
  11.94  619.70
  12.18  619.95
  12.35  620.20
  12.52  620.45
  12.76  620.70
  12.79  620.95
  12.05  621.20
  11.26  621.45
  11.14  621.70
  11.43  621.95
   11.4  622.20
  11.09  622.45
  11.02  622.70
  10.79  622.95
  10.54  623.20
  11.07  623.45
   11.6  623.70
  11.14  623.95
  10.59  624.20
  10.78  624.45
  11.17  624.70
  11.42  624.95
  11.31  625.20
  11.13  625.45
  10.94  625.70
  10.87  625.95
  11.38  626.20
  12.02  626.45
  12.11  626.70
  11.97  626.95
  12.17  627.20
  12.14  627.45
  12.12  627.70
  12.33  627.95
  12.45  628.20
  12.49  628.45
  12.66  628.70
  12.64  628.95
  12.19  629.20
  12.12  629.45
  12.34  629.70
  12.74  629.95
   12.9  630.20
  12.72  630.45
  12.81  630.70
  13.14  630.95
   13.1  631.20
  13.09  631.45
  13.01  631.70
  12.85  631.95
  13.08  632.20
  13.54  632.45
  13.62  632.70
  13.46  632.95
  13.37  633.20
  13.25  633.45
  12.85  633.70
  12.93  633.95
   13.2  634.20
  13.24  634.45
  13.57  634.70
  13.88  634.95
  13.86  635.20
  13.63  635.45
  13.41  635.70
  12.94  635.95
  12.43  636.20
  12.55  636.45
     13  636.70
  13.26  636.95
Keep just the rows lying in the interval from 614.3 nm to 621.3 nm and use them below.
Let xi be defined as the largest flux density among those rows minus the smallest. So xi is 4.4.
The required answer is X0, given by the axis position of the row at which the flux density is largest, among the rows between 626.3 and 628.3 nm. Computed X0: 628.20 nm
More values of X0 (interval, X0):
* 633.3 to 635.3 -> 634.95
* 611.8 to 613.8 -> 613.20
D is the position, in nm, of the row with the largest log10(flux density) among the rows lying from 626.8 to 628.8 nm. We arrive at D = 628.70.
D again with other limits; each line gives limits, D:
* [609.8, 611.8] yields 611.45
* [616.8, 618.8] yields 618.20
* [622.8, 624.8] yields 623.70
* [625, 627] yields 626.70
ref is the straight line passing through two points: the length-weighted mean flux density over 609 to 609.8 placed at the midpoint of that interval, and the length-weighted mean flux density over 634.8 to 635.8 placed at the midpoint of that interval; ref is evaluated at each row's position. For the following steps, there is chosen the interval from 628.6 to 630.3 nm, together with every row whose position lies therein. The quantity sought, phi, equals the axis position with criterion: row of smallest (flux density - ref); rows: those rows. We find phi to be 629.45 nm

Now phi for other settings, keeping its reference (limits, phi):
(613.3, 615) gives 613.70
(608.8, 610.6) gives 610.20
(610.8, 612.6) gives 612.20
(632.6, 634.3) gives 633.70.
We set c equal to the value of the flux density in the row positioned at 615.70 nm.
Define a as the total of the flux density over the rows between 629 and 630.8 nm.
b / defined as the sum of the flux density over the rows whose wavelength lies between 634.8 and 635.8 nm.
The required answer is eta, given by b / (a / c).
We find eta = 8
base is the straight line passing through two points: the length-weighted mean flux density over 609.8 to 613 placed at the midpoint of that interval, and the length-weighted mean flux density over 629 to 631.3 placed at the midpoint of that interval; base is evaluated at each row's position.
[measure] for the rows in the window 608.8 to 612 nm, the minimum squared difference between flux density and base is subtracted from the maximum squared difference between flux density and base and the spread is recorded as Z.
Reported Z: 1.4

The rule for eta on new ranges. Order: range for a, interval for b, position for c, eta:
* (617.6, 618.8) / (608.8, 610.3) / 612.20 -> 14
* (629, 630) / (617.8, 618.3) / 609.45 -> 7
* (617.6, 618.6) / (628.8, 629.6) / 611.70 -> 10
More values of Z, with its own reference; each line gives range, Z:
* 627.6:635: 1.6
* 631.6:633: 0.9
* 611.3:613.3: 3.0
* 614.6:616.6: 12.7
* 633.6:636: 1.6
